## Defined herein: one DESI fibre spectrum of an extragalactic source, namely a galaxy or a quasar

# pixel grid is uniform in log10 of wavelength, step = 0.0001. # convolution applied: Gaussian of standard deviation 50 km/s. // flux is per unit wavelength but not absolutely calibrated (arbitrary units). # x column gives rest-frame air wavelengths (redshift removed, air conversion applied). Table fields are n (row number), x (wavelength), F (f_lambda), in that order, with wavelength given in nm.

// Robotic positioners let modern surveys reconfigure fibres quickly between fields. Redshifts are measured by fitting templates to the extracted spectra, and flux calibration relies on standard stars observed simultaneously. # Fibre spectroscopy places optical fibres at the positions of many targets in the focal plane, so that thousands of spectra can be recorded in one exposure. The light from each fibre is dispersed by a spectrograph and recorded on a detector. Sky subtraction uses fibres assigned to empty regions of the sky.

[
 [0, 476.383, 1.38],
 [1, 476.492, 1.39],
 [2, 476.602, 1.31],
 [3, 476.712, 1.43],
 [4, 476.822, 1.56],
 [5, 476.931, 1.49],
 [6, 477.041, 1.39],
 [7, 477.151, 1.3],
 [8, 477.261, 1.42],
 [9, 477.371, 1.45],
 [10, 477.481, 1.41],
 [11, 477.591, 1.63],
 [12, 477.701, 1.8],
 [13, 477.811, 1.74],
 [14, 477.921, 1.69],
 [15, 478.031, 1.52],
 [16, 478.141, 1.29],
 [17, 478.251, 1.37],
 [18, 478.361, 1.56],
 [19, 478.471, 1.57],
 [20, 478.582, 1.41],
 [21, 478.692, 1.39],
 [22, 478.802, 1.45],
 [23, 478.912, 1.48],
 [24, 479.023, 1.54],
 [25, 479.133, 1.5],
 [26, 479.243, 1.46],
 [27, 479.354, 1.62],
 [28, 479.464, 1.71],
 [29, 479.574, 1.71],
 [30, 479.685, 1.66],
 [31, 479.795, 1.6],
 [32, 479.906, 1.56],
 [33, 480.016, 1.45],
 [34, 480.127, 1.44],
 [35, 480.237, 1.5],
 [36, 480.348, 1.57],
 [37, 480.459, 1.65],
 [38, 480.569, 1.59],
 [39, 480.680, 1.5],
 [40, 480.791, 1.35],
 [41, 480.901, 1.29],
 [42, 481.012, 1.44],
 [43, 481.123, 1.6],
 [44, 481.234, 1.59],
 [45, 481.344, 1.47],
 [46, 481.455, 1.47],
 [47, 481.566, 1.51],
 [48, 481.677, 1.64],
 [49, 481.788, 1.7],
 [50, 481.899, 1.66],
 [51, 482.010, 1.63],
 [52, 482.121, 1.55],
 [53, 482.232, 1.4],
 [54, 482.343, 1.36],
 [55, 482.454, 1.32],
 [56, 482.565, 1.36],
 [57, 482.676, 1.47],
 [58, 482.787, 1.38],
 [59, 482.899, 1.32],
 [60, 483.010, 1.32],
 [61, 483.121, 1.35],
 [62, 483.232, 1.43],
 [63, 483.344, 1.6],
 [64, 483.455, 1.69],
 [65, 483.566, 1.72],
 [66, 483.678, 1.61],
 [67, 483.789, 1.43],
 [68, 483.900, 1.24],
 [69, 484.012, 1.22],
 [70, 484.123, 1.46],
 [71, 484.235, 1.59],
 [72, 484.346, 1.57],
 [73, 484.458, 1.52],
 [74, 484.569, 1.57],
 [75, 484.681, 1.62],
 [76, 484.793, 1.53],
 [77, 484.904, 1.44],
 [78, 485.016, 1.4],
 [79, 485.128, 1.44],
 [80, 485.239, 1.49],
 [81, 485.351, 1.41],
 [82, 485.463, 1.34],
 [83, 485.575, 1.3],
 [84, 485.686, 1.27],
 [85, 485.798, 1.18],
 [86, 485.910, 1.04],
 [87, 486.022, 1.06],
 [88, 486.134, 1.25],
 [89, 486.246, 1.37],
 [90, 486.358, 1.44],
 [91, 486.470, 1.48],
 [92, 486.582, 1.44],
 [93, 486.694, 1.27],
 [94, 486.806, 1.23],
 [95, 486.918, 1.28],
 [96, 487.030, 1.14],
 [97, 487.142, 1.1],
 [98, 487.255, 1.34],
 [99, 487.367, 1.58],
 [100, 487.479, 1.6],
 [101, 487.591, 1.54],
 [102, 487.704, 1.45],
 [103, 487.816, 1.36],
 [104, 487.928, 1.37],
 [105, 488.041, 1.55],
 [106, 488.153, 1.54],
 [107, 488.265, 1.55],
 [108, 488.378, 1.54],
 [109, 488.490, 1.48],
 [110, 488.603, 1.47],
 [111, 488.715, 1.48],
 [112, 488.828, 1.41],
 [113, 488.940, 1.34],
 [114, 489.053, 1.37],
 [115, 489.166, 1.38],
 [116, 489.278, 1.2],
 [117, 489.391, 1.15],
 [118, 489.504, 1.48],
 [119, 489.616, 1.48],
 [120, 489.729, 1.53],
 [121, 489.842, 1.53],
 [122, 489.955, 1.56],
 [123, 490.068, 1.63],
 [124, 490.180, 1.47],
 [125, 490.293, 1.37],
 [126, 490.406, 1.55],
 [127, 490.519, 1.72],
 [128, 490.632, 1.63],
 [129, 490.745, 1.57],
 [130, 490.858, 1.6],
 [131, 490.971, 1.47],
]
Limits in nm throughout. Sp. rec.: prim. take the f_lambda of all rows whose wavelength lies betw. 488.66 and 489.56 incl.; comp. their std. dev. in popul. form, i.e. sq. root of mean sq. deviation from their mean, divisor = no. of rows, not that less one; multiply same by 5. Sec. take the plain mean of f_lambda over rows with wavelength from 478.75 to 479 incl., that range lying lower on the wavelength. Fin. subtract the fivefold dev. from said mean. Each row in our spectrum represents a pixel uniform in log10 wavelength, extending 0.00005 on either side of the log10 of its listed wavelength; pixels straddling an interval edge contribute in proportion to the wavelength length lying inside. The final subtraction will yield 0.9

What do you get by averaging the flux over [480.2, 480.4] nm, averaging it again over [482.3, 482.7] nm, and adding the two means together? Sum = 2.91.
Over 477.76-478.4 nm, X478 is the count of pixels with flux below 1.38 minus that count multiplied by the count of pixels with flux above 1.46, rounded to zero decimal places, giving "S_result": -6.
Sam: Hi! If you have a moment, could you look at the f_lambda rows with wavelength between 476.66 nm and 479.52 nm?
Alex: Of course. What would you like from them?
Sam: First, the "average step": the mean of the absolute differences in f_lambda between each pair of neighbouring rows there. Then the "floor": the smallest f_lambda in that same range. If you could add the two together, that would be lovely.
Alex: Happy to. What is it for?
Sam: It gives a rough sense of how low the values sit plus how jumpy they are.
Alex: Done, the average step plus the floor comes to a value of 1.39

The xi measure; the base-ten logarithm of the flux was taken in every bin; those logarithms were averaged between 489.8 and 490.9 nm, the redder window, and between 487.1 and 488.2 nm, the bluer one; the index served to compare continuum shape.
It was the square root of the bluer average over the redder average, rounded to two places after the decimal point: 0.90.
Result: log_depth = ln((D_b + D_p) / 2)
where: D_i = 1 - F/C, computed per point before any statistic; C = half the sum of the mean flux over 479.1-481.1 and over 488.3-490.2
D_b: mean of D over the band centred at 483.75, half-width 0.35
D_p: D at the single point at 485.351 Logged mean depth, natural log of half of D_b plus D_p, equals -3.6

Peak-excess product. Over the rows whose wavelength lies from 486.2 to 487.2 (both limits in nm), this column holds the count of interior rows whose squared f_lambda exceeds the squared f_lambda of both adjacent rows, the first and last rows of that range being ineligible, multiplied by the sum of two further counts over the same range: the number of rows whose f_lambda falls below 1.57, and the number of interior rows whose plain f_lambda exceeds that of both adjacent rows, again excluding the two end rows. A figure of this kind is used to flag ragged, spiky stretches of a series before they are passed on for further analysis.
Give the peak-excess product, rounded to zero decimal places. 22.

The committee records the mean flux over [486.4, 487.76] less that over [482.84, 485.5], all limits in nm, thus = -0.10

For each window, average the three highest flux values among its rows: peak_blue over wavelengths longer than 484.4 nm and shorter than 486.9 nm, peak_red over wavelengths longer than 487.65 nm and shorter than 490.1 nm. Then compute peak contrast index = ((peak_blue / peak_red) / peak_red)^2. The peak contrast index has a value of 0.397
